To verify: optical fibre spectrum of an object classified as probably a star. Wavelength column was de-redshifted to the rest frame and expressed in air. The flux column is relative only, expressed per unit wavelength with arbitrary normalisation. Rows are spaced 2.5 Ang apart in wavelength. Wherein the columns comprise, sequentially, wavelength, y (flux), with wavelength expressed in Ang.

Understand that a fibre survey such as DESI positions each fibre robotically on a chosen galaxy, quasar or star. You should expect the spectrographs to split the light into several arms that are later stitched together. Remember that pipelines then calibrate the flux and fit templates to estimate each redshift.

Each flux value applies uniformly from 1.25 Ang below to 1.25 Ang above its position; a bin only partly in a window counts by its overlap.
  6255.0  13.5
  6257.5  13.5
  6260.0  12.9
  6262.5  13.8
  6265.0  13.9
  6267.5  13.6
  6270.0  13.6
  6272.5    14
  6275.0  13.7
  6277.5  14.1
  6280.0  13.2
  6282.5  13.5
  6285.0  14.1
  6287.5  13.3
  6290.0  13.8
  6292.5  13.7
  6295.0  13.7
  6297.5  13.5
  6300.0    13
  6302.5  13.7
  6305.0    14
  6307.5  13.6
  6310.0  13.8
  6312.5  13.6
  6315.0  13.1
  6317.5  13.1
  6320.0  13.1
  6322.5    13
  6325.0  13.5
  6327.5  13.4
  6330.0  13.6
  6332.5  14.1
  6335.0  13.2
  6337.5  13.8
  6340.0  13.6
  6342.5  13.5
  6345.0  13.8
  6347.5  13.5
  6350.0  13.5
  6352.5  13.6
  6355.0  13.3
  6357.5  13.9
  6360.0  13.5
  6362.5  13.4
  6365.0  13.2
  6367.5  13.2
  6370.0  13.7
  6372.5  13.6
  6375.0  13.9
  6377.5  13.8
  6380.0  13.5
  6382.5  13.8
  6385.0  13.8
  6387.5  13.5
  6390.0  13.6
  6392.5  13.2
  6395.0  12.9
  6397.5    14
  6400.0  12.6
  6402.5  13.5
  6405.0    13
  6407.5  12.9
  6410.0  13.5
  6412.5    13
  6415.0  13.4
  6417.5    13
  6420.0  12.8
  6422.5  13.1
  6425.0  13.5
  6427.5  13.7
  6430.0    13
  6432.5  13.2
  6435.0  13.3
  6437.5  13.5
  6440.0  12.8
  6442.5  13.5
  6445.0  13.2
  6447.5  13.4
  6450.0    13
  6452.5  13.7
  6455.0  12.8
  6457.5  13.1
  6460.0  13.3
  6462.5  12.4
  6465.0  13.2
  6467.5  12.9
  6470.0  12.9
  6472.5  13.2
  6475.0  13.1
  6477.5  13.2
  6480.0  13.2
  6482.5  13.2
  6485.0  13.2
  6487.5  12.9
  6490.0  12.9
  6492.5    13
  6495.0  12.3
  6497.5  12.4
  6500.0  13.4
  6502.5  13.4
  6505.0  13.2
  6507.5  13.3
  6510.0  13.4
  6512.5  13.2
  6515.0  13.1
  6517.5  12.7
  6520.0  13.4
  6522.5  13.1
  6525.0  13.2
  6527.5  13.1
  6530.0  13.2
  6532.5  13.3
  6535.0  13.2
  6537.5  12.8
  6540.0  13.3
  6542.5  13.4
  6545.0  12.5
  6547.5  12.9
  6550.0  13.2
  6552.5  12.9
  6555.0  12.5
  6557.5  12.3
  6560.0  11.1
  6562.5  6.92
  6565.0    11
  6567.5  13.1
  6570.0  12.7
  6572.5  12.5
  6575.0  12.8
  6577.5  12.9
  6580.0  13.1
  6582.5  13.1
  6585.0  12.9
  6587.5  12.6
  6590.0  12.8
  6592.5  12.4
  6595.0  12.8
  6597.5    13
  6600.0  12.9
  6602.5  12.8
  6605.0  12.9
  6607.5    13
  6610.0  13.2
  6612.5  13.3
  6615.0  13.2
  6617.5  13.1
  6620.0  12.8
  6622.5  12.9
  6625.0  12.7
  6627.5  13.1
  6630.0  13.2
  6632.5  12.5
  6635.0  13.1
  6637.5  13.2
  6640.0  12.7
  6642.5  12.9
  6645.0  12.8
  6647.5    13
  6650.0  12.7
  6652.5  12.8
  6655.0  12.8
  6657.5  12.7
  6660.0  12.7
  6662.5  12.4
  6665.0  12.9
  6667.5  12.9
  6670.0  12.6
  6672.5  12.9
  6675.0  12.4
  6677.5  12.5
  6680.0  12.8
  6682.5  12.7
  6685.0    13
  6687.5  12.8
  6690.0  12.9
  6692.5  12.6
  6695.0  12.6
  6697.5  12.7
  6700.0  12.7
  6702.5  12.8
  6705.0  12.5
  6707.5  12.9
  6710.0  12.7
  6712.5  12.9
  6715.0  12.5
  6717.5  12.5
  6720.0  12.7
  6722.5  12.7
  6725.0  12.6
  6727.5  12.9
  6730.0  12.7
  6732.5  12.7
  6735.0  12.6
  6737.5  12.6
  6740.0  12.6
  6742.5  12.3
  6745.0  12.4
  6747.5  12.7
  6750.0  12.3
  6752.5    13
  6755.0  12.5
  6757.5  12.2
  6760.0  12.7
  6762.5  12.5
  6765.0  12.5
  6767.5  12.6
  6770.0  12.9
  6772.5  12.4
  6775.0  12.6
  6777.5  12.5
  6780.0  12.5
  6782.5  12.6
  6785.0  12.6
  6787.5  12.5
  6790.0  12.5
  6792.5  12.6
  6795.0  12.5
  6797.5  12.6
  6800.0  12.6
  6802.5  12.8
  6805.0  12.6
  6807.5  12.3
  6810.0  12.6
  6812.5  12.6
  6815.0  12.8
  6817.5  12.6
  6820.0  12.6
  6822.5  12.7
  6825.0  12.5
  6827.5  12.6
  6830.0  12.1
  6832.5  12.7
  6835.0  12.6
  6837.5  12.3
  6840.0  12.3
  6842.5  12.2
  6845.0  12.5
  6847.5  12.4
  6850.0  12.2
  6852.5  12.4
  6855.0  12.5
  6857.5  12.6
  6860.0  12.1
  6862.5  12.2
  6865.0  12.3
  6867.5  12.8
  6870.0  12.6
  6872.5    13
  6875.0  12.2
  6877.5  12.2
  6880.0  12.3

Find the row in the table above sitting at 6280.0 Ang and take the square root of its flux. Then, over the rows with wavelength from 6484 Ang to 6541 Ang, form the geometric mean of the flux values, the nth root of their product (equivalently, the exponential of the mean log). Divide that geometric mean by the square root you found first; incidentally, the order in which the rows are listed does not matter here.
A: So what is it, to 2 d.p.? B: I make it 3.60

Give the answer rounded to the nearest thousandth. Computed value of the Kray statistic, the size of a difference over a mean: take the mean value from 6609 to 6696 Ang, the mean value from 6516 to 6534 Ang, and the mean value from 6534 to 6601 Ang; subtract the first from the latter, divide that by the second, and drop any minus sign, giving 0.026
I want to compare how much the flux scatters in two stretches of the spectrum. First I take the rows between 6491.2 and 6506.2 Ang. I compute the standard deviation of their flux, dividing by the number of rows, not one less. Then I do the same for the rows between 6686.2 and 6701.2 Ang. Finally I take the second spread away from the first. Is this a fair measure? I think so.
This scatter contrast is 0.34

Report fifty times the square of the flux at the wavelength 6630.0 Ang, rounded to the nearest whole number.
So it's 8712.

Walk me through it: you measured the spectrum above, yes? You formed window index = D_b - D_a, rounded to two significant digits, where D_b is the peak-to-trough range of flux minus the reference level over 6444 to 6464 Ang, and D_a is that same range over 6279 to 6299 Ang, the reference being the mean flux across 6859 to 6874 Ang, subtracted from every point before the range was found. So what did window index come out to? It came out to 0.40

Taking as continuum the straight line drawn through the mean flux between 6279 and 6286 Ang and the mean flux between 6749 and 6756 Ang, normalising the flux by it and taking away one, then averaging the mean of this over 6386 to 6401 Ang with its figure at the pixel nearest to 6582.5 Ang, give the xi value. 0.003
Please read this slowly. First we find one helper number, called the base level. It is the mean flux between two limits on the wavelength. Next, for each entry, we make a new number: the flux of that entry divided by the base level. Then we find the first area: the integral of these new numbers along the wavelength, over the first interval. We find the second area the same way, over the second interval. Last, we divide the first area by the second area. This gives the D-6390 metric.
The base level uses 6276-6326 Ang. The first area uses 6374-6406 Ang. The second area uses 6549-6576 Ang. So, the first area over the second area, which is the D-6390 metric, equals 1.3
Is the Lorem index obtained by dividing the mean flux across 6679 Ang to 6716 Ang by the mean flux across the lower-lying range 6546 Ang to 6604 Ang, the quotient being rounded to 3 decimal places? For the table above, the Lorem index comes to 1.027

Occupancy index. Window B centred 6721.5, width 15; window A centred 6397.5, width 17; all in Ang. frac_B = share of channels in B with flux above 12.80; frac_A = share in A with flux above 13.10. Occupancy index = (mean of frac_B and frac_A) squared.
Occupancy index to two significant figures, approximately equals 0.14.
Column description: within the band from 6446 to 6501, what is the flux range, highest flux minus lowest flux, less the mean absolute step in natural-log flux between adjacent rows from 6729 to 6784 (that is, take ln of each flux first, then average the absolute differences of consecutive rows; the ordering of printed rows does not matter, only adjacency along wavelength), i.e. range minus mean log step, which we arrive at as 1.38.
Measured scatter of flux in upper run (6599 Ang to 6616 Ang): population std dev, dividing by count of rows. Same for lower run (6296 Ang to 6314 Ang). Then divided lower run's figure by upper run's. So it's 1.6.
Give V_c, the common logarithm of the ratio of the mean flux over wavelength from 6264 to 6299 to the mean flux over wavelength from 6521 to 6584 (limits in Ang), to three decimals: 0.037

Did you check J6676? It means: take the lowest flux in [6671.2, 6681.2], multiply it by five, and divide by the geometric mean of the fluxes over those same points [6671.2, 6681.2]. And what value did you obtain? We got 4.90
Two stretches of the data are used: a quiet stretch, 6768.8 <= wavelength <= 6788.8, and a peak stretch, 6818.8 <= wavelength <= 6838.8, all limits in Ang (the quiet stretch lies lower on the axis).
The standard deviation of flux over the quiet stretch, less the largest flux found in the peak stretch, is -12.6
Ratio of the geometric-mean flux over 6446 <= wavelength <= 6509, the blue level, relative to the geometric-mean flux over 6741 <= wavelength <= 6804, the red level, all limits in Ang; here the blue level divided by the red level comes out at 1.04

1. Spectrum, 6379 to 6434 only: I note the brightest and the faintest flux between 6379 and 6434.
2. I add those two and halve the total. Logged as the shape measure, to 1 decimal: 13.3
